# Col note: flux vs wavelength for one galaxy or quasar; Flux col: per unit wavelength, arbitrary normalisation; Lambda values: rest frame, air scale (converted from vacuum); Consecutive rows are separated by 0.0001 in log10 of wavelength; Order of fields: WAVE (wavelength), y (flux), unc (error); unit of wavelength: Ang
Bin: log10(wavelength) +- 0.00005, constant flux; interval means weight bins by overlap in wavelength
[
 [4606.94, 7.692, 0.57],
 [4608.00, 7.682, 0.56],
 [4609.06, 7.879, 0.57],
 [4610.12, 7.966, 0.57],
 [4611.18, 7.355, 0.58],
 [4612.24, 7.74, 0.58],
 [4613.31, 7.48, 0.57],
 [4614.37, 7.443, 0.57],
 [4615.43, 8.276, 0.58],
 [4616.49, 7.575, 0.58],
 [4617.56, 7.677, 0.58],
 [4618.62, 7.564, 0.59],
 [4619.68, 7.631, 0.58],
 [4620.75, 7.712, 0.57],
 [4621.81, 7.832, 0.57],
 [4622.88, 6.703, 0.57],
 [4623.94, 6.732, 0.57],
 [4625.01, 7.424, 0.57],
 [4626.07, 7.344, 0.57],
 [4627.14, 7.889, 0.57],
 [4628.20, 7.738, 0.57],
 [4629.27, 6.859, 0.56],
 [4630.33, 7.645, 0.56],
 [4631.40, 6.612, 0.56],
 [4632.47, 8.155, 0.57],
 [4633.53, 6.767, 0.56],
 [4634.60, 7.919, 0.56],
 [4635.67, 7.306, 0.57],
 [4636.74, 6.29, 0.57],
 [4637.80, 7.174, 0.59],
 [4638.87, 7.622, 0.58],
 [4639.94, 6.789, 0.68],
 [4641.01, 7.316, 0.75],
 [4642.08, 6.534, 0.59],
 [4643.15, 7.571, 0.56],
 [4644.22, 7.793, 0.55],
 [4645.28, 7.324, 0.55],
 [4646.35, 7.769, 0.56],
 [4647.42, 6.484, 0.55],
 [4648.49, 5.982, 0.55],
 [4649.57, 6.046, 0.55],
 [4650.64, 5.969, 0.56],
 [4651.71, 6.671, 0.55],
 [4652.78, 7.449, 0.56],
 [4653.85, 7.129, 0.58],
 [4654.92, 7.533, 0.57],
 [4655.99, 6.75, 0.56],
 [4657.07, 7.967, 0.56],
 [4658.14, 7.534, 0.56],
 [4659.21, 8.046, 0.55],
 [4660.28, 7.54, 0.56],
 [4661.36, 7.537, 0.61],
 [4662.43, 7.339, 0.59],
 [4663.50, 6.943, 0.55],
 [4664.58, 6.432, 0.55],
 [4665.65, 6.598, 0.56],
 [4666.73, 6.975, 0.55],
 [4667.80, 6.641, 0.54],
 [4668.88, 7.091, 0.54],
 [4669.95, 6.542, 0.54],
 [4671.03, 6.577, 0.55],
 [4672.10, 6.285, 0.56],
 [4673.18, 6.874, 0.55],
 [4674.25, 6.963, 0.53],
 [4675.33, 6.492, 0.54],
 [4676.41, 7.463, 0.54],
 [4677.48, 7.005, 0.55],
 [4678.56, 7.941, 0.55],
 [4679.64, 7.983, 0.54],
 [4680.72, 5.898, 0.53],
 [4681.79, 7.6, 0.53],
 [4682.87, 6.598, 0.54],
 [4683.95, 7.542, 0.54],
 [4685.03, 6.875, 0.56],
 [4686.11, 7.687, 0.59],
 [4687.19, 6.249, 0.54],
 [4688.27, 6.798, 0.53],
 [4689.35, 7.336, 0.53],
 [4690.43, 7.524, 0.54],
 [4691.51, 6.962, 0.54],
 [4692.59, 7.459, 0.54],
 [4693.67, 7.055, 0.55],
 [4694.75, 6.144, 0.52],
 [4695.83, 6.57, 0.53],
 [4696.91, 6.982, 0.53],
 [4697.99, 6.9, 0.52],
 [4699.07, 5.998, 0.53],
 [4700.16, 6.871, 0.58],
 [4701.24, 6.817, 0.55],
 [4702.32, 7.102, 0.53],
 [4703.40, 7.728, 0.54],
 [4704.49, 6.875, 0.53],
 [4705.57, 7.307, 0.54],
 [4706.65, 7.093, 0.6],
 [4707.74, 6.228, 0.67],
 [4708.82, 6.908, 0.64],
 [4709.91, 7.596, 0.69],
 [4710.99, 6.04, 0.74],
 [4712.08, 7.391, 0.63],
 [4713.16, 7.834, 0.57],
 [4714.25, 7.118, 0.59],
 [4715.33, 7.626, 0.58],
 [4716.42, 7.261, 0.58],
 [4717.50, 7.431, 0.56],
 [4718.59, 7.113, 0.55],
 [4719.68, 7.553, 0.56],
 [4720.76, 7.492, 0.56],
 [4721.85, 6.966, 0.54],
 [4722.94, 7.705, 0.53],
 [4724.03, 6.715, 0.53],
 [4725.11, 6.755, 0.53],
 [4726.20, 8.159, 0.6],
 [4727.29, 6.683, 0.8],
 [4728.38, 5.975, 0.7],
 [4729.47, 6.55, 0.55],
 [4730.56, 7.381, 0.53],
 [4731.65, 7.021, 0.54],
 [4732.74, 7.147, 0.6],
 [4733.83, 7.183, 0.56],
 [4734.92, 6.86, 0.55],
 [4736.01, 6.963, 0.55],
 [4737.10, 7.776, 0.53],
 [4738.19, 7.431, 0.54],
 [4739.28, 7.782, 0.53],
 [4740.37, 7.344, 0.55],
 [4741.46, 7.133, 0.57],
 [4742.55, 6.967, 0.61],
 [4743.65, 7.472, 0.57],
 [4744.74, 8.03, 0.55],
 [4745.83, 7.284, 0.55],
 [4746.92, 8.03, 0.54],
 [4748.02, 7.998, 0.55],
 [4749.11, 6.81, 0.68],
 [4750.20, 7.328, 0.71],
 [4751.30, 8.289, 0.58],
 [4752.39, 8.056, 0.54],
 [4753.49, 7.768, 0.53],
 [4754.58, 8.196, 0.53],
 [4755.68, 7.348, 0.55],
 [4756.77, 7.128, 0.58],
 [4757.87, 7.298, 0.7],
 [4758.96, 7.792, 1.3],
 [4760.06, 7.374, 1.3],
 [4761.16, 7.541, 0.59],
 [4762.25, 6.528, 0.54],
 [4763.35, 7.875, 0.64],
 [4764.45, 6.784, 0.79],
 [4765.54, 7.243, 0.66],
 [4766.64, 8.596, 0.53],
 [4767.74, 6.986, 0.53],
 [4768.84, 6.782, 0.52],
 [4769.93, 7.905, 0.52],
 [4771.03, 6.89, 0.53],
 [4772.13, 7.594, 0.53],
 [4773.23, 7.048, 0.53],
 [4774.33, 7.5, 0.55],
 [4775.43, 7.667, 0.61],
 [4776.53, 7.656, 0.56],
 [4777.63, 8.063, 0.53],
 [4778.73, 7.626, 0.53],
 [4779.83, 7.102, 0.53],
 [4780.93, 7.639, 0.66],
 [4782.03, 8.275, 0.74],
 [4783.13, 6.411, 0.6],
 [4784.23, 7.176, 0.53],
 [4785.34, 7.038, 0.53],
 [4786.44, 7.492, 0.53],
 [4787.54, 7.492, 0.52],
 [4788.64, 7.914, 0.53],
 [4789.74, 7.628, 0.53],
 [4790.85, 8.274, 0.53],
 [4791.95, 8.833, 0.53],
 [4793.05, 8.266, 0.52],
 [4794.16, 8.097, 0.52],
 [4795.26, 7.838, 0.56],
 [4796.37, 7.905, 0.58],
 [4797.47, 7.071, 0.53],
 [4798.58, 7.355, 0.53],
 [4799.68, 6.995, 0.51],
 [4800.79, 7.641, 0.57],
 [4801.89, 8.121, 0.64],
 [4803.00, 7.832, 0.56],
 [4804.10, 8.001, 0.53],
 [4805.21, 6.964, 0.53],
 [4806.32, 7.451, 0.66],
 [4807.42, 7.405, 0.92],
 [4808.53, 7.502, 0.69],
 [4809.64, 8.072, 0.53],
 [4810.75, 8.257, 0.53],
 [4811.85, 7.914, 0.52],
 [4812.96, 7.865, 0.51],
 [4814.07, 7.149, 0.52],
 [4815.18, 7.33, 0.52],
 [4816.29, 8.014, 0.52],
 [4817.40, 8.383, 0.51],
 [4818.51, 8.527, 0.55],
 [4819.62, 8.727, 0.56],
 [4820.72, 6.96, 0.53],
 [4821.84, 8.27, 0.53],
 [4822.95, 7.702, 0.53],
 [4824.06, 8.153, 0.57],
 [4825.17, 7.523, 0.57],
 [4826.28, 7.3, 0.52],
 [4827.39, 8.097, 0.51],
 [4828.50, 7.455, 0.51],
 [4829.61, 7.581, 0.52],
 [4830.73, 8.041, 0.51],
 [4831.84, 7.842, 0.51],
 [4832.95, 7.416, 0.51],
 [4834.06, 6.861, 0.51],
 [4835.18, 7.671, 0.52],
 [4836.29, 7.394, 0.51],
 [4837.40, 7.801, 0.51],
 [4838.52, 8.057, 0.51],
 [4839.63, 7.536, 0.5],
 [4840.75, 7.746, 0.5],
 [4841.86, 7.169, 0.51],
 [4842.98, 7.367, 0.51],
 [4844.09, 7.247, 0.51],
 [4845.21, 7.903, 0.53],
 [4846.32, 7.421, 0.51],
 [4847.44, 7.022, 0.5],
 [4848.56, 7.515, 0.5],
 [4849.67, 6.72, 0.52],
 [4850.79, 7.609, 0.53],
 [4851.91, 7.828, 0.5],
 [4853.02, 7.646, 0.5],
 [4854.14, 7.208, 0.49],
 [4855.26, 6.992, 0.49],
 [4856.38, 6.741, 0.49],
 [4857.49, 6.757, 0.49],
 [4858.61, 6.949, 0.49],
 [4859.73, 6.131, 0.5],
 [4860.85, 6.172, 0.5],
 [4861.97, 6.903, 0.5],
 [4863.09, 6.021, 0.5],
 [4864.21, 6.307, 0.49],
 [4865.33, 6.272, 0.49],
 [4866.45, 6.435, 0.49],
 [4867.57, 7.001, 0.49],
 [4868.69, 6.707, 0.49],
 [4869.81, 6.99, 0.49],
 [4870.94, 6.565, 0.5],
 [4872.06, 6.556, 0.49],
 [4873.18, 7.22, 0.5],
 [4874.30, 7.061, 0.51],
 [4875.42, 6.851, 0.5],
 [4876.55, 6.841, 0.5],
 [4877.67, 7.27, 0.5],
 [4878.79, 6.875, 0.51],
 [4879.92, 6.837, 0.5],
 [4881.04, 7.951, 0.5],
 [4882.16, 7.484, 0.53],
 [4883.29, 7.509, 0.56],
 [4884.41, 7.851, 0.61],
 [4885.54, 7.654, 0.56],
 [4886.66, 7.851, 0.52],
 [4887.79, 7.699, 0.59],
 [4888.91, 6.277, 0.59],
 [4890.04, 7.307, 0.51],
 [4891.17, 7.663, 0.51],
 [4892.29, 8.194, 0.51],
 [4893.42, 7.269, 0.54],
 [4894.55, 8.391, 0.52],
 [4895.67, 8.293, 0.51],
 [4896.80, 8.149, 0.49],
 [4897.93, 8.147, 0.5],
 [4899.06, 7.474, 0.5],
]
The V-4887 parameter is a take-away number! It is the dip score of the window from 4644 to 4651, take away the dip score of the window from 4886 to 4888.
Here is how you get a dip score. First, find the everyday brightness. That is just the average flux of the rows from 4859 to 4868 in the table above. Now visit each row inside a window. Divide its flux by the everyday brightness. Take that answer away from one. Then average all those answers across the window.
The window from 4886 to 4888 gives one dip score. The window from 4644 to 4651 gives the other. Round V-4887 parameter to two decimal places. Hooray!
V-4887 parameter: 0.16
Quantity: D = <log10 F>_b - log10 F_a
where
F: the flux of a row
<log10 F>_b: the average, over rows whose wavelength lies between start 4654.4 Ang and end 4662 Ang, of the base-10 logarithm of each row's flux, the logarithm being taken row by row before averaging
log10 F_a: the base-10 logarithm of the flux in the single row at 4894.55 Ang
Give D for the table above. -0.046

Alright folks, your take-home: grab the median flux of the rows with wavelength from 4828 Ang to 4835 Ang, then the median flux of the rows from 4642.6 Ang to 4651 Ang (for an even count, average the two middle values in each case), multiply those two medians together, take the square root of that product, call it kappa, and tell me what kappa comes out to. 7.2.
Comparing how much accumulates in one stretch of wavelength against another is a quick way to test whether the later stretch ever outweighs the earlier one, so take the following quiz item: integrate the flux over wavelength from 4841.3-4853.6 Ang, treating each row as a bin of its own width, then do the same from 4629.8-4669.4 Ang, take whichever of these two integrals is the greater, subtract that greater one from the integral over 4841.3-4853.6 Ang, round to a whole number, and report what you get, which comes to -191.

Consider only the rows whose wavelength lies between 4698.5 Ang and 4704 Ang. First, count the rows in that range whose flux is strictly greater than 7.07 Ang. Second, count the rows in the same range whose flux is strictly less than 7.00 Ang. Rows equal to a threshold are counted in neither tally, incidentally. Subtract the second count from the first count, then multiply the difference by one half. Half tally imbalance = -0.5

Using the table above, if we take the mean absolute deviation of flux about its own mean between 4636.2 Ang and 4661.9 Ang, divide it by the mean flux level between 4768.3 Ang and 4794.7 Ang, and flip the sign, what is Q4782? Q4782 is -0.072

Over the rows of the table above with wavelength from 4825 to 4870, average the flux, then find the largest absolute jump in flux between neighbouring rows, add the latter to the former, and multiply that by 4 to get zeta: 32.4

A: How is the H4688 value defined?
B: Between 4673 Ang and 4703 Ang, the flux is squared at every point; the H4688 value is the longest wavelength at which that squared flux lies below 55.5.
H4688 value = 4702.32 Ang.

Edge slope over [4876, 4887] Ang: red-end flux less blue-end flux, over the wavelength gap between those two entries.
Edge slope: 0.10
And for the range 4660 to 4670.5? -0.10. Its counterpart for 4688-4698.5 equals 0.01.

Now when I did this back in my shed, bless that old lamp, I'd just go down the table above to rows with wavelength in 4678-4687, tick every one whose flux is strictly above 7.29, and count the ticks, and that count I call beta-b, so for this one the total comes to 5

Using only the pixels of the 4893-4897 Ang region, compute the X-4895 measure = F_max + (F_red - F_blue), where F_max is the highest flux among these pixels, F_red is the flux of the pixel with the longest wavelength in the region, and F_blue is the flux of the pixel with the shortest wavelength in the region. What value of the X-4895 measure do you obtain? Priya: 9.3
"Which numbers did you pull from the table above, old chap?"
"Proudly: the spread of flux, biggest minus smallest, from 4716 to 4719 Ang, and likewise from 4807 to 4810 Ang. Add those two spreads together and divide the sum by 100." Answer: 0.010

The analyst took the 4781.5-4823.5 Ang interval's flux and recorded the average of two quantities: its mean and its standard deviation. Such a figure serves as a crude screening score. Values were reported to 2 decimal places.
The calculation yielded 4.14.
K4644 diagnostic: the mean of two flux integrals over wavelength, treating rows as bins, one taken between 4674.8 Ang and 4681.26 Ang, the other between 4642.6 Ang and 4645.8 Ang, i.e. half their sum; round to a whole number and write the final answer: 35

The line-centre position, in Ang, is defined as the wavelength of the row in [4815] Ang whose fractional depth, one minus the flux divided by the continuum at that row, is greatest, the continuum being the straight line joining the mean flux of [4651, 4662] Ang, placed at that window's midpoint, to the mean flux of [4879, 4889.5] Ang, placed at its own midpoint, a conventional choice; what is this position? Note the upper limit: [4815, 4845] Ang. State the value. 4834.06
